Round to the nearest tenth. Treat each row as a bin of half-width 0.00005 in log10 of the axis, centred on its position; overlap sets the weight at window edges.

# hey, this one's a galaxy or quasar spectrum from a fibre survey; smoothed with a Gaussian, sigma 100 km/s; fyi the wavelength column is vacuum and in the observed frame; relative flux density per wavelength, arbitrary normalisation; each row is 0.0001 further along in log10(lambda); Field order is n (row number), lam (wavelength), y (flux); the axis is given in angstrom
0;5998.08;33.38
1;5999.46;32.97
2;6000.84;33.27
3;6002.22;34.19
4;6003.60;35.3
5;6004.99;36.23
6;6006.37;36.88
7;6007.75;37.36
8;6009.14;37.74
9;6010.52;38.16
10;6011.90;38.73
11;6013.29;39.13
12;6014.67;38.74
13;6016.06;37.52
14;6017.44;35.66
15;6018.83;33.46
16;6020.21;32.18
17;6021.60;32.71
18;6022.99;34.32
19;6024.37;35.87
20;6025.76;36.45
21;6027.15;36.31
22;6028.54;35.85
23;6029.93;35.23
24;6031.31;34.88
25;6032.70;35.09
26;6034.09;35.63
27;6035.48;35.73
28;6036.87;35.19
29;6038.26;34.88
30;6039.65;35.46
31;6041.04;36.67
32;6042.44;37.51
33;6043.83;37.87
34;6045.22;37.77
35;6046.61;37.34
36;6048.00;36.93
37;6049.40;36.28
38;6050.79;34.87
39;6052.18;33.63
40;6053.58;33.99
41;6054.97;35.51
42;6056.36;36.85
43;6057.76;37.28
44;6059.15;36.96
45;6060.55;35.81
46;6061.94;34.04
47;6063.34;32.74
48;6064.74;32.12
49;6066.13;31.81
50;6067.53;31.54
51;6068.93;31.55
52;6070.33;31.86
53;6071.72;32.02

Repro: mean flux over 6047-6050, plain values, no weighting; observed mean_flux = 36.6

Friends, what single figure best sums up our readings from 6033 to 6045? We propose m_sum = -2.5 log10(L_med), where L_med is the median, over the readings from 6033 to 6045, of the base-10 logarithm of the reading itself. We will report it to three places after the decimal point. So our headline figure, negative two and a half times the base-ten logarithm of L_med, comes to -0.478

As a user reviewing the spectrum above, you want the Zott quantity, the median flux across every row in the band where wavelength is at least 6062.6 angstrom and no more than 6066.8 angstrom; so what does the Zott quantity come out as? 32.1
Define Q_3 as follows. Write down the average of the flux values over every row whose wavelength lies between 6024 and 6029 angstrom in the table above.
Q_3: 36.1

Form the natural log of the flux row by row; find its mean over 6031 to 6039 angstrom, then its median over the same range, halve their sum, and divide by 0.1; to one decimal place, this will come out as 35.6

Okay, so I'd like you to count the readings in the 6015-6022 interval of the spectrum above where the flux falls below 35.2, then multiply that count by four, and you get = 12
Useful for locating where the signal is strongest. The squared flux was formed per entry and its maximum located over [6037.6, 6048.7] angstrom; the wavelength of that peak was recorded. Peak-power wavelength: 6043.83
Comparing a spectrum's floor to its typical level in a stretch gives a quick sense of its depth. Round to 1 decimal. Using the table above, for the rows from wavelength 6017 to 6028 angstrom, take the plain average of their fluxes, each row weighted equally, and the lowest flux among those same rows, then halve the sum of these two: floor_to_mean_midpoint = 33.4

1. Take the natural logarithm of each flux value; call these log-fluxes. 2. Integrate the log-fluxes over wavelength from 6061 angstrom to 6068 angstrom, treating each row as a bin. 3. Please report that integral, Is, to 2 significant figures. 24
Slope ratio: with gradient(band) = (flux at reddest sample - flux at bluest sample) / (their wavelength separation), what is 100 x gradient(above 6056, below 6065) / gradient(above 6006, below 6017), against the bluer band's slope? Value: -855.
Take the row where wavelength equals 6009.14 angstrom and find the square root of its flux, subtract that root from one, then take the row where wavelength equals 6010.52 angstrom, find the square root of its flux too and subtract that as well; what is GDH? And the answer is -11.3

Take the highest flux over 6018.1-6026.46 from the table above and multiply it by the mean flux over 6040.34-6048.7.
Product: 1361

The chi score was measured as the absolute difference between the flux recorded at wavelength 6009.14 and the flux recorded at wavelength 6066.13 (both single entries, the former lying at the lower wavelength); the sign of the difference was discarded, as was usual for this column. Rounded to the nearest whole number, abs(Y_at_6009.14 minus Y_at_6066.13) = 6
